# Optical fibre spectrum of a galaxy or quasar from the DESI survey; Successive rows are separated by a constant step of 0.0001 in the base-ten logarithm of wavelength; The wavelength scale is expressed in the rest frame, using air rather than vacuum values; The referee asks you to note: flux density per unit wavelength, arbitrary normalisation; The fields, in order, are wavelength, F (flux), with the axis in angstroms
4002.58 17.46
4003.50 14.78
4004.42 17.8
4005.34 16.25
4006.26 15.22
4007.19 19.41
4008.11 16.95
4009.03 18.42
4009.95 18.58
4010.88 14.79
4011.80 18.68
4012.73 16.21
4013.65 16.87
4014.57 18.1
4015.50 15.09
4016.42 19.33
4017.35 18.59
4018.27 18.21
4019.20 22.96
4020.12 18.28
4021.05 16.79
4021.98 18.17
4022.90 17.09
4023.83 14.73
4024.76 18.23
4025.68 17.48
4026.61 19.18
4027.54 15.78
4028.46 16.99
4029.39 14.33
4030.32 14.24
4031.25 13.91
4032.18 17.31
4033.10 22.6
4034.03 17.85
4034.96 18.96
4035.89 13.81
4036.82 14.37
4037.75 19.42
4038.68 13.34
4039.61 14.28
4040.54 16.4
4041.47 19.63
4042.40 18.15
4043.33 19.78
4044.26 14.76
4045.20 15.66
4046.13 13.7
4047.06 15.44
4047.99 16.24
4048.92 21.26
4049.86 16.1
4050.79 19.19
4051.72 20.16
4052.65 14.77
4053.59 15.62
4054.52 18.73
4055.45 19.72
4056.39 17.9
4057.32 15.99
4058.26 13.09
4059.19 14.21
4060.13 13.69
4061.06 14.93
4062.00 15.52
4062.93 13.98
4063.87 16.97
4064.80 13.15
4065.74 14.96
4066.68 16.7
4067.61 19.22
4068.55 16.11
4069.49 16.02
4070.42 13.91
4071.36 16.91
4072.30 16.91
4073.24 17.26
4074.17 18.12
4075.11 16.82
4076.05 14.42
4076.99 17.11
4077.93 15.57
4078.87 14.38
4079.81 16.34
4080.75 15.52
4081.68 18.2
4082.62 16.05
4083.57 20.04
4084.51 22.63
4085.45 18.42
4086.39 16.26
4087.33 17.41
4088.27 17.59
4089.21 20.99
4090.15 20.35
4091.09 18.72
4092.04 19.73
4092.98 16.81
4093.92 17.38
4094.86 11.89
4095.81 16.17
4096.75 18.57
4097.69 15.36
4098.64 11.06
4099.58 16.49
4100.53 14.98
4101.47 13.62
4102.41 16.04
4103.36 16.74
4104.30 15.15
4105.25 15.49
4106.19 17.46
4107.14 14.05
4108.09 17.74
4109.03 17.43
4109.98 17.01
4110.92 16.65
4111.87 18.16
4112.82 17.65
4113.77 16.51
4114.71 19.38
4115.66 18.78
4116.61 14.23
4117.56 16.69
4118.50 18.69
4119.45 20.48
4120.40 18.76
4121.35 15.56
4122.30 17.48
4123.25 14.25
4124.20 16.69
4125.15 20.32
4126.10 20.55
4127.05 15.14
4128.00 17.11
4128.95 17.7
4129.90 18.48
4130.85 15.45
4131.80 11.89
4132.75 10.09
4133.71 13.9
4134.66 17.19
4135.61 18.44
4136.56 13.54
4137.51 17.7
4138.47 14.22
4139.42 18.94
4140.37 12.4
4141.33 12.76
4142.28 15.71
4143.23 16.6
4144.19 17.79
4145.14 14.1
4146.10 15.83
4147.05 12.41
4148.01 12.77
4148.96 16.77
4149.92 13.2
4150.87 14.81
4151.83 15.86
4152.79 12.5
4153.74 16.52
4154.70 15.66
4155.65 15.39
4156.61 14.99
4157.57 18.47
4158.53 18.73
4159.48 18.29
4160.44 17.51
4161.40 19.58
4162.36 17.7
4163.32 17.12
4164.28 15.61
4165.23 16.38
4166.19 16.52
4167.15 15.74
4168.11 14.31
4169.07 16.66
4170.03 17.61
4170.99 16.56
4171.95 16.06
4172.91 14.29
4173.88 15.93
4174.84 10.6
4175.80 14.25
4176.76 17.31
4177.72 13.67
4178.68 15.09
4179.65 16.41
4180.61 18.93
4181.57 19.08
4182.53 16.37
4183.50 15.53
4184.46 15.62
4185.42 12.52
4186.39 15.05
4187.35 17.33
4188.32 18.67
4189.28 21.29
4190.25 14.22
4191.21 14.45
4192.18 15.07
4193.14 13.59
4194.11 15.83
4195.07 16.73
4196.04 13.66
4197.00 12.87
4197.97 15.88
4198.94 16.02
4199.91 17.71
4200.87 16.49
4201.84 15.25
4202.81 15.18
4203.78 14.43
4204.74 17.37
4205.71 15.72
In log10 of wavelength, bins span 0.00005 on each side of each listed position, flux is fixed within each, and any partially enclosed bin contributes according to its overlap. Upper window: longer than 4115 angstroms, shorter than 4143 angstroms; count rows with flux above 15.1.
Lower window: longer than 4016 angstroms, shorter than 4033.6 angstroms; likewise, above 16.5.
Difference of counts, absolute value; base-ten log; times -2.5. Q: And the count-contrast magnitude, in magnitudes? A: -1.9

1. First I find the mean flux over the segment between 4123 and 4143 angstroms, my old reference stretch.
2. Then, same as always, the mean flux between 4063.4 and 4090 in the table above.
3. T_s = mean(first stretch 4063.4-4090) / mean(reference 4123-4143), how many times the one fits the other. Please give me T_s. 1.07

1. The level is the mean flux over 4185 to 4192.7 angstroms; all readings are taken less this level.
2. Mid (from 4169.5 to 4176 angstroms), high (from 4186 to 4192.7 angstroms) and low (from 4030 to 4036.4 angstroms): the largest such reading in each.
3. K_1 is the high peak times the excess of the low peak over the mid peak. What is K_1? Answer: 26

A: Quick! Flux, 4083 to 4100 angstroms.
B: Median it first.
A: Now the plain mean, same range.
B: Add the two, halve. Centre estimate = 17.5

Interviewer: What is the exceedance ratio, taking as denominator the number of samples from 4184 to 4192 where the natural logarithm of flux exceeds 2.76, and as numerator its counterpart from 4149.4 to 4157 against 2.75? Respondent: 1.0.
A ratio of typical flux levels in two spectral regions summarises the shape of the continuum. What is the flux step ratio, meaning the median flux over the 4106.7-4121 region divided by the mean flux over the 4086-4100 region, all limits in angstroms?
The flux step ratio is 1.04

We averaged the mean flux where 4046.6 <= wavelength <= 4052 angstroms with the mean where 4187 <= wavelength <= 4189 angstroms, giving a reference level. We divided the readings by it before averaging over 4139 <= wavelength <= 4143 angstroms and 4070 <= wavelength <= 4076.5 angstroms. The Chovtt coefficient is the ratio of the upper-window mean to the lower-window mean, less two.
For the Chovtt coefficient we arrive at -1.08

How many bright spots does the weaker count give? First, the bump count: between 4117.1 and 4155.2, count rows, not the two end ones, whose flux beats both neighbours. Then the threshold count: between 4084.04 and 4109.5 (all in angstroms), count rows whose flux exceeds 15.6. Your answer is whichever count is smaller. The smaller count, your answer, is 12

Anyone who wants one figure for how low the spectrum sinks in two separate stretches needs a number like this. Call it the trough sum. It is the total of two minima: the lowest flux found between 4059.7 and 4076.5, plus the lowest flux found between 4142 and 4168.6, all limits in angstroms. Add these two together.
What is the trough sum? 25.6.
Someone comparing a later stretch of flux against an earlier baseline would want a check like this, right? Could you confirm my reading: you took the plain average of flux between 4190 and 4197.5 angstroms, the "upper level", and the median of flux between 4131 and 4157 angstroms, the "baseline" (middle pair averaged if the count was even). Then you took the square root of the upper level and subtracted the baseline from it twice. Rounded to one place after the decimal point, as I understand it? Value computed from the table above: -26.2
